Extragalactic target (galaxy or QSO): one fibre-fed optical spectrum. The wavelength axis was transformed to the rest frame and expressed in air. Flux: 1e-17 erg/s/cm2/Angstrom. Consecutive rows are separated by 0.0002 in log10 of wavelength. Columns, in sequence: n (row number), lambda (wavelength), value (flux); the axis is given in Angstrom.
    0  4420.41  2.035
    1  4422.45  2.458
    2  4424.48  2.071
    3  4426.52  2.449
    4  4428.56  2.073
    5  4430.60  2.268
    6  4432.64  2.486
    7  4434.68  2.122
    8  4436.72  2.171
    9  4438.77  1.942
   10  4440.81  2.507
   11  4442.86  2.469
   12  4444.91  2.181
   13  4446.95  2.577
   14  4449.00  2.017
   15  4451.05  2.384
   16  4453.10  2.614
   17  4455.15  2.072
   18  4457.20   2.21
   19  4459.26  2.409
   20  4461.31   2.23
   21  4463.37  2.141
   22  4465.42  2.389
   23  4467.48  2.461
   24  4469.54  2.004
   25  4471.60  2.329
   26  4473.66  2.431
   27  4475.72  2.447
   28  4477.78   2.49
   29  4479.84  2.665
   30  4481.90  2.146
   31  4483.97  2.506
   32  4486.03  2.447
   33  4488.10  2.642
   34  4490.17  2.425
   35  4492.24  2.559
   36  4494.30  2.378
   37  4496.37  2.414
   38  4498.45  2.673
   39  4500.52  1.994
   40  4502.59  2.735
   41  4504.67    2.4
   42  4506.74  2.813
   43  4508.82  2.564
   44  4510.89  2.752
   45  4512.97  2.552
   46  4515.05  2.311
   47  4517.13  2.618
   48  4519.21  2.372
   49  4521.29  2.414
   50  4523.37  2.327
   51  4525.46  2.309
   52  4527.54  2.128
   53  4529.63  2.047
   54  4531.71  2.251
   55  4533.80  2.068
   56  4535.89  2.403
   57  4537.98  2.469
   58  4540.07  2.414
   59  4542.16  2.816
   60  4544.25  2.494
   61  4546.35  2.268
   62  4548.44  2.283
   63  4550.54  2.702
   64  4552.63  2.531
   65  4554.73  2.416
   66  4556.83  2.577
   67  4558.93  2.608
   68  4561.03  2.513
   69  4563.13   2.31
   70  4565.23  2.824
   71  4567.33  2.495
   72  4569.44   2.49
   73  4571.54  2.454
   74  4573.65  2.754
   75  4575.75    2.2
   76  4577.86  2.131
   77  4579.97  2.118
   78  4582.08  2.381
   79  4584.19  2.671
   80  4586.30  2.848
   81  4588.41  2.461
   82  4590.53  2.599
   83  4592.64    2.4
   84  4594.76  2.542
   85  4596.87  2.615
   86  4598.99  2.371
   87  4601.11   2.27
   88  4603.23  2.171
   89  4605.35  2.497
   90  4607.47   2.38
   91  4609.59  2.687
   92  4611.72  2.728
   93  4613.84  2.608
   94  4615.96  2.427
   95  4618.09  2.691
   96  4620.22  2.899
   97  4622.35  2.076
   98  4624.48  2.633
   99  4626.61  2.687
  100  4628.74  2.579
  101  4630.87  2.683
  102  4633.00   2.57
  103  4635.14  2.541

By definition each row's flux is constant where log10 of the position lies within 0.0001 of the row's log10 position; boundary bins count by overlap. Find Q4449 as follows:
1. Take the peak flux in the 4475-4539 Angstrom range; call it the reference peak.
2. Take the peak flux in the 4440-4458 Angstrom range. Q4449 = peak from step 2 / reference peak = 0.93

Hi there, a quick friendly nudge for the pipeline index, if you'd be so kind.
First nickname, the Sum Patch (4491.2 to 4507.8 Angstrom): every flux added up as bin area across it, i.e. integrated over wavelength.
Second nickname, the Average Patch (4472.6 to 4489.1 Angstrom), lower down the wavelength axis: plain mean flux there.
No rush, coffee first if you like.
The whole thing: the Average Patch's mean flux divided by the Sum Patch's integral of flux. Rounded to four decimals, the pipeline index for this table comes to 0.0597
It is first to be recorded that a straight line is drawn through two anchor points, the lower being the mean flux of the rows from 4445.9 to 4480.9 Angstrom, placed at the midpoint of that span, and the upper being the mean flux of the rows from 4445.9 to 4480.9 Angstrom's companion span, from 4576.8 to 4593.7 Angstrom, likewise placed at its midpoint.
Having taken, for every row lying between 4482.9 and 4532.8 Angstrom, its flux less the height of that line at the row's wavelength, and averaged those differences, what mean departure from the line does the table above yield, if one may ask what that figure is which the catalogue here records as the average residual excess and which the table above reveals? 0.06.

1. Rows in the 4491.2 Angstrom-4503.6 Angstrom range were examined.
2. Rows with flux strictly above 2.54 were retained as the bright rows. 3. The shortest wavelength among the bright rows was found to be 4492.24 Angstrom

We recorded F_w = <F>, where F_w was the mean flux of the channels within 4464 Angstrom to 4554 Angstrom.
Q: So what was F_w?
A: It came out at 2.43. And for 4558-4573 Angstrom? 2.53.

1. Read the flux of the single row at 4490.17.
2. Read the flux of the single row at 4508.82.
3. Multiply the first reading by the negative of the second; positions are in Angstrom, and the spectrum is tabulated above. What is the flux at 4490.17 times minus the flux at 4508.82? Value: -6.2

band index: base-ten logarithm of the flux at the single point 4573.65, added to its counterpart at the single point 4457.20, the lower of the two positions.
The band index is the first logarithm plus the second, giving 0.78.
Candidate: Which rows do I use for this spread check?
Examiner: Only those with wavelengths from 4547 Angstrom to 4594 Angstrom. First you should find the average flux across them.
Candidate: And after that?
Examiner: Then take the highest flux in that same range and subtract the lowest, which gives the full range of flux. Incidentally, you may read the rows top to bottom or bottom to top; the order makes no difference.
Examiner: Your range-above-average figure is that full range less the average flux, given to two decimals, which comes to -1.76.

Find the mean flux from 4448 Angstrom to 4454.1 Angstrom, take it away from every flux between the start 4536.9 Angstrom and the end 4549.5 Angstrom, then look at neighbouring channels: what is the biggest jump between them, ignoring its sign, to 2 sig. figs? 0.40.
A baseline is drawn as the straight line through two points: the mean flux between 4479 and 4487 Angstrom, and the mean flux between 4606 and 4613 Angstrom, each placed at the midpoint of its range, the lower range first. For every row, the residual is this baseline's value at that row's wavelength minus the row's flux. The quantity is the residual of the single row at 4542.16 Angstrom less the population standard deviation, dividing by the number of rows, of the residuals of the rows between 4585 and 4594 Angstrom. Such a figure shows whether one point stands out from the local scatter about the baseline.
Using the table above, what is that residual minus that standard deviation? -0.48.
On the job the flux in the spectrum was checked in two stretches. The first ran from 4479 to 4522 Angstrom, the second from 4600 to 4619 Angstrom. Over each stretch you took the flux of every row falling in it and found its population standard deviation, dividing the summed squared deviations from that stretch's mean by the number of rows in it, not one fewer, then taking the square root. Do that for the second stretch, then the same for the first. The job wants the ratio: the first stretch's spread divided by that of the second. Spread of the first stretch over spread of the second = 1.04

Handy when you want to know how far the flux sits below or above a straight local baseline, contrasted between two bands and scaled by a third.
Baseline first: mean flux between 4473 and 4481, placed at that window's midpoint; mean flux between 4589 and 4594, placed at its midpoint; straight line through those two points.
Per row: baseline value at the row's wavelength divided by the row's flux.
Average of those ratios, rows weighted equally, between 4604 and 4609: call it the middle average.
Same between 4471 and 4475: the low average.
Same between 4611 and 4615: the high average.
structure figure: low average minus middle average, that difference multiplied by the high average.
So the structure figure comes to 0.03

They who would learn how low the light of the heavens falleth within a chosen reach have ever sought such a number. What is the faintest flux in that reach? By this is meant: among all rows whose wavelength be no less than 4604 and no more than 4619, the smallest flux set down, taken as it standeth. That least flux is 2.38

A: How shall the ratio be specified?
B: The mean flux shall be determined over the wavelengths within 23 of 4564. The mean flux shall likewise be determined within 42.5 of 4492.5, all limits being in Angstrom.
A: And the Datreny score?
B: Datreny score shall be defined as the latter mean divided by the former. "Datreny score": 0.96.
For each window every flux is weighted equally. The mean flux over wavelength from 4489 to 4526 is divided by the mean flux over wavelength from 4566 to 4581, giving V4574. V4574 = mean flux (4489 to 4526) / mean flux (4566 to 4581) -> 1.04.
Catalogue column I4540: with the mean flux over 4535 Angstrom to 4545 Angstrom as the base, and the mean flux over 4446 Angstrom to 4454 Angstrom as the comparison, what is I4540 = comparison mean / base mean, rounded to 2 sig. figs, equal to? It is 0.95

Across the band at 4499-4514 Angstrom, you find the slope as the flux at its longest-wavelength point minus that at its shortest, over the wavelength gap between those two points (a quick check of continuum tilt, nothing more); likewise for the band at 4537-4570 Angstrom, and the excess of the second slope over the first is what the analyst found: -0.044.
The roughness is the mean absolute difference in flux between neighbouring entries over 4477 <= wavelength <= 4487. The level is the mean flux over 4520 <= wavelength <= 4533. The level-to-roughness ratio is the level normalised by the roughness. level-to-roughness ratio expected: 8.1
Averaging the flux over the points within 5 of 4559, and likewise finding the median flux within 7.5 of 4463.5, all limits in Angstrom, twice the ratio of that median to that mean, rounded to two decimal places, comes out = 1.79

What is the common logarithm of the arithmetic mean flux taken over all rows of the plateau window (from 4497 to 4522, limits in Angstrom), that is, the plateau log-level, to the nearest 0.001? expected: 0.401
